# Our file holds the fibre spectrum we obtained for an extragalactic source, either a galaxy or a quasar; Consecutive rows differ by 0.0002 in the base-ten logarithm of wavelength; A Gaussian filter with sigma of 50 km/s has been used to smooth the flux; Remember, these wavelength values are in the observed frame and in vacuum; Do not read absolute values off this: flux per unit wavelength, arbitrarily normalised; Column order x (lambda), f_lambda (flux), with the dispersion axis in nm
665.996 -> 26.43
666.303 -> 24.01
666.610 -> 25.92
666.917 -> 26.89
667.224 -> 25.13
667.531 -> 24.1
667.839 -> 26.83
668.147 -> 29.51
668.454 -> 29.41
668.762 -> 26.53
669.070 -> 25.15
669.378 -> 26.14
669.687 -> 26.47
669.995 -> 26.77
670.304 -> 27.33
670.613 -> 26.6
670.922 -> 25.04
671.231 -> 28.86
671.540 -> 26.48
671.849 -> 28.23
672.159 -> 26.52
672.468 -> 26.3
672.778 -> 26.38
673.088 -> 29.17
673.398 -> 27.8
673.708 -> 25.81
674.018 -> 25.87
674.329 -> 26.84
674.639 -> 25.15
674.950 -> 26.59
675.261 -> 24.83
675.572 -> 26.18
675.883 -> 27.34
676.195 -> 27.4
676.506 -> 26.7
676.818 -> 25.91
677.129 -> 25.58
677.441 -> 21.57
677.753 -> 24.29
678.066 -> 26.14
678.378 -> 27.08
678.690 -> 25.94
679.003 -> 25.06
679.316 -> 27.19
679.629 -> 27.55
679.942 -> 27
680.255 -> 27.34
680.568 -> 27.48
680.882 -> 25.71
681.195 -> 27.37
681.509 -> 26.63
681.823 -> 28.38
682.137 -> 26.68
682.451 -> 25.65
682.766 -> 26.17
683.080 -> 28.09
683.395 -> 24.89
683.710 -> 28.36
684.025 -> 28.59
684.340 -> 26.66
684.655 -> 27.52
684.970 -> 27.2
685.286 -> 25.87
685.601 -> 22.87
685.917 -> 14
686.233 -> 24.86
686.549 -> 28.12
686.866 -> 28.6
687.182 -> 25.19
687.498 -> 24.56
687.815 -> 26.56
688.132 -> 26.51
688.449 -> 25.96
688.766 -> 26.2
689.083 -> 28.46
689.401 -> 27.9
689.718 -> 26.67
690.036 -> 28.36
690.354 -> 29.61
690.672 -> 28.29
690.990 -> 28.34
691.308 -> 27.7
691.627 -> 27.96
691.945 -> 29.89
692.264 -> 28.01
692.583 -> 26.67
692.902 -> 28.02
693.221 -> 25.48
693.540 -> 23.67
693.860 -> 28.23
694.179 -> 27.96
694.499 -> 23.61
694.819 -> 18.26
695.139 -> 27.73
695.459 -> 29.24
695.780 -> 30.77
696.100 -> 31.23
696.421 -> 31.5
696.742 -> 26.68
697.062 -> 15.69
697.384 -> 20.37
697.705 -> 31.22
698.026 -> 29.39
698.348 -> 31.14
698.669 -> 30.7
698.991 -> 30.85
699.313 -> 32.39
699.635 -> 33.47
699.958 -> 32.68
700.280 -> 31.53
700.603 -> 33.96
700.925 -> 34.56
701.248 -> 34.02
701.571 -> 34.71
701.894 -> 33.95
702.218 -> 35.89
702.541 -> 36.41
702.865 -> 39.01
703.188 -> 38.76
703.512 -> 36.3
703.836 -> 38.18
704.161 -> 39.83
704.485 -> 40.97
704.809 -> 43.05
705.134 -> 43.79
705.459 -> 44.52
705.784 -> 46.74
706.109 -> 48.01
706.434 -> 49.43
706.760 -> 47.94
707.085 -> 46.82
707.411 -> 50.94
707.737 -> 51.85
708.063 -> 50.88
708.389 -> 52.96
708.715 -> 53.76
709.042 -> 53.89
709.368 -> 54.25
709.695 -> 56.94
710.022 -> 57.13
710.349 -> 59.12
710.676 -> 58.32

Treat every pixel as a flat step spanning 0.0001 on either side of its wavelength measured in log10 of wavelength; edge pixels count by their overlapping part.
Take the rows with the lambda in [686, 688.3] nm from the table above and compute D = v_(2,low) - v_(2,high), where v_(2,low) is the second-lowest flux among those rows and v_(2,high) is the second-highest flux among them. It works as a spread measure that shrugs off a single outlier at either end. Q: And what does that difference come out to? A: -3.3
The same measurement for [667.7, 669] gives -2.6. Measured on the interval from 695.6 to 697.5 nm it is -10.9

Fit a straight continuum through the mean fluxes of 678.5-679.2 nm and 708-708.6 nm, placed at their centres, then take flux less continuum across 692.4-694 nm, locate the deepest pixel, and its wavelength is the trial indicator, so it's 693.540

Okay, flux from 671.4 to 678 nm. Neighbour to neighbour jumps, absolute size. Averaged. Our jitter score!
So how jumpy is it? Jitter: 1.35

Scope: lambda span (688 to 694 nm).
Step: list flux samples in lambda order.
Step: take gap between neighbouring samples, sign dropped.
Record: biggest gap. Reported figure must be 4.6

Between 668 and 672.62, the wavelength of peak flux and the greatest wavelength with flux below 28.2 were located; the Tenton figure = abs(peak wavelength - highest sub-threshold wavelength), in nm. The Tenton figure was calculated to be 4.32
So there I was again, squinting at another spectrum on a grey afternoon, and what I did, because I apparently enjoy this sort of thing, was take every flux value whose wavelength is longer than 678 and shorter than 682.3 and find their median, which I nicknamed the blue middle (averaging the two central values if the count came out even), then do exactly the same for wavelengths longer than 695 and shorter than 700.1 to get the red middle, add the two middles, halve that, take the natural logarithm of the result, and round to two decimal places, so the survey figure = 3.36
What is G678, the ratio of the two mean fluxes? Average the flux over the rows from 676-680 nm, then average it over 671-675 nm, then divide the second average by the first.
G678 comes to 1.04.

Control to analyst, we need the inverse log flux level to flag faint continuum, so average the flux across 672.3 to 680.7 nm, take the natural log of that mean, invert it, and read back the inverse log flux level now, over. 0.306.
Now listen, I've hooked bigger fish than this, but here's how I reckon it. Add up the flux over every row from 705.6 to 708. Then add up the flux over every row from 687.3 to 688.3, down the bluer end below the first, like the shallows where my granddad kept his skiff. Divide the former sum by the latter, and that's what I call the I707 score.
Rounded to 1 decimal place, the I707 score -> 4.4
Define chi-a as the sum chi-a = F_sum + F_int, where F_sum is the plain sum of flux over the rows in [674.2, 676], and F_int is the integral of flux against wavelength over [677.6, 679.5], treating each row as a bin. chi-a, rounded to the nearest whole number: 206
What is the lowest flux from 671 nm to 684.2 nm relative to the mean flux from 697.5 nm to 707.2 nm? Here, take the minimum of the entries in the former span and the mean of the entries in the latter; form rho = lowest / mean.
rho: 0.6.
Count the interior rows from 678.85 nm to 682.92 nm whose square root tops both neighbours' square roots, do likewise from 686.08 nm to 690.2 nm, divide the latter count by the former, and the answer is 0.750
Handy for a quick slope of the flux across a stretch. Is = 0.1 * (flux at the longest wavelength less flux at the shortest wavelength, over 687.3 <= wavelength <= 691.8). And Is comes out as 0.34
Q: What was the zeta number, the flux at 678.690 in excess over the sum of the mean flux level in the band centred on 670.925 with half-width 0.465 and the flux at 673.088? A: -30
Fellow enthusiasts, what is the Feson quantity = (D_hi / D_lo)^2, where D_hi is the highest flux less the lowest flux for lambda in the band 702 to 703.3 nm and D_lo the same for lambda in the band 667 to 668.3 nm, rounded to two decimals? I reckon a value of 0.33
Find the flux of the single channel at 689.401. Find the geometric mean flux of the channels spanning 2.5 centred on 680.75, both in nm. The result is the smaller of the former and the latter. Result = 27.2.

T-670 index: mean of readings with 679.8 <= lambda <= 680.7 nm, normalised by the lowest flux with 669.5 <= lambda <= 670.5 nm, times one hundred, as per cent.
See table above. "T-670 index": 103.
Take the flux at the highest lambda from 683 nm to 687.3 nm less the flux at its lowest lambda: -2.9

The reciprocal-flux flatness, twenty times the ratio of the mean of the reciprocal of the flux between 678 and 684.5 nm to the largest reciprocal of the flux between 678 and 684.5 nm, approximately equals 19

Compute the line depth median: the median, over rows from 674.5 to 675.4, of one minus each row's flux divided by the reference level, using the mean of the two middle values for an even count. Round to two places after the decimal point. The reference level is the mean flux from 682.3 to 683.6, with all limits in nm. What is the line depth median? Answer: 0.04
